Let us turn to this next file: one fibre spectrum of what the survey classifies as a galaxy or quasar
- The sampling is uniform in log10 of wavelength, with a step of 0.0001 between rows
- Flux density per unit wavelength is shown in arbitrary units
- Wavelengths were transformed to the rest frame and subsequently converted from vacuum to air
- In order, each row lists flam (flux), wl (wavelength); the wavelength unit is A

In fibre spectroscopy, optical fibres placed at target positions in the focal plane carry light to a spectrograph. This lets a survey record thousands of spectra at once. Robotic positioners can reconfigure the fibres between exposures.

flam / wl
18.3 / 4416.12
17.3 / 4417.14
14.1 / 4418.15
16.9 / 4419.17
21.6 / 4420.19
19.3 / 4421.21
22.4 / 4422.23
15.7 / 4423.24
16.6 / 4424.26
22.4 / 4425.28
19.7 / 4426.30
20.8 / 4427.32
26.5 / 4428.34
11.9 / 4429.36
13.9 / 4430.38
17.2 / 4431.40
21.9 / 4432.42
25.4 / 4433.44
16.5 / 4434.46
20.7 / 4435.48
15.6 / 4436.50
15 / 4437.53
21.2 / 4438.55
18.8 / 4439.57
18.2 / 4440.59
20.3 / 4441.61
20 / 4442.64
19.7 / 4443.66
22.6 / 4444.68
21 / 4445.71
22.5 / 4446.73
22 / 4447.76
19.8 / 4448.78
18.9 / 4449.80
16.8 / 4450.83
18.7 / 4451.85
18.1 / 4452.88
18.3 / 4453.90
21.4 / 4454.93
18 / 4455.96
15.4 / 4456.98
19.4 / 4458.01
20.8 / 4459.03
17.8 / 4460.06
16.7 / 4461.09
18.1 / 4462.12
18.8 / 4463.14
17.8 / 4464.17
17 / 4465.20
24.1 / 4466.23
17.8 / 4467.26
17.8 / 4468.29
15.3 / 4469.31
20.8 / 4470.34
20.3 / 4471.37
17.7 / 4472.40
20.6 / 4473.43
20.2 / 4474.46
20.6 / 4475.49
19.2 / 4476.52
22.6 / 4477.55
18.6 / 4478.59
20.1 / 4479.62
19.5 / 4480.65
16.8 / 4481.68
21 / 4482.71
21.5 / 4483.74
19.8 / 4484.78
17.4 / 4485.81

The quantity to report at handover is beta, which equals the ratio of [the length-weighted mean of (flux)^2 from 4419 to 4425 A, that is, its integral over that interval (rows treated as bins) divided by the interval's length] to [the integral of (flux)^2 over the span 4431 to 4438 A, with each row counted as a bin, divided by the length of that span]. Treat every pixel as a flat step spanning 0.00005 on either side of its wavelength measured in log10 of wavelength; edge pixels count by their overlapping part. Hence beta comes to 0.99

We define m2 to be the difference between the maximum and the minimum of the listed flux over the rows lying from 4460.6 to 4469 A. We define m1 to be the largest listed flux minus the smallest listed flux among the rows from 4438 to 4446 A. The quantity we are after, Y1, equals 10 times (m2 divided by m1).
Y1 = 17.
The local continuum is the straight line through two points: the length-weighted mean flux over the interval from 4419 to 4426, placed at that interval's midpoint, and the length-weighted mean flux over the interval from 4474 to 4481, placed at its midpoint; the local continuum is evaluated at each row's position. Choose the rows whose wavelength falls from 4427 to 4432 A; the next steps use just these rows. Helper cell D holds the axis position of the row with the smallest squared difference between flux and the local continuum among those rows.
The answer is 4427.32 A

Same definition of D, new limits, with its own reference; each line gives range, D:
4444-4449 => 4448.78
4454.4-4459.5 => 4458.01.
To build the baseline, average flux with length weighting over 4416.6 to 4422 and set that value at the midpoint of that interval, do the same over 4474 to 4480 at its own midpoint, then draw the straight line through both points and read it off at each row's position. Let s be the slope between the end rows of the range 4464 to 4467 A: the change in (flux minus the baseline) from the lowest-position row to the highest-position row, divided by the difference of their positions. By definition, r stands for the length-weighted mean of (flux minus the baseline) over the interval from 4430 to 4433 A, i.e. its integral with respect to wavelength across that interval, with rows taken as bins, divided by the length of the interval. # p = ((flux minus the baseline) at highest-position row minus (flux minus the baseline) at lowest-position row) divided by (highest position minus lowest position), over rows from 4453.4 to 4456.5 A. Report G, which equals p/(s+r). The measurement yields -0.1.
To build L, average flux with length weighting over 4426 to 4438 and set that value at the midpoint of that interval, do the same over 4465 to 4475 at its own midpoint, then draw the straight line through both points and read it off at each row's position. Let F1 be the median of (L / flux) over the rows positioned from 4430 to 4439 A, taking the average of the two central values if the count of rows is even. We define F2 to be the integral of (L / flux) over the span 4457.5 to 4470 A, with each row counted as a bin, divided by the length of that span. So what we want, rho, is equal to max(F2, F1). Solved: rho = 1.09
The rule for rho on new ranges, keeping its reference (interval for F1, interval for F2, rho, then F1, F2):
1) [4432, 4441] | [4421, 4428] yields 1.00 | 1.00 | 0.96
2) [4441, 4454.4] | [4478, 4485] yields 0.99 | 0.96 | 0.99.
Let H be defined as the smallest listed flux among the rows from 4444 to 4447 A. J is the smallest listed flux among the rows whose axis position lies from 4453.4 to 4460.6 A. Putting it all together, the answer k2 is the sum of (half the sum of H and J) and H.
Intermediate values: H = 21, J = 15.4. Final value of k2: 39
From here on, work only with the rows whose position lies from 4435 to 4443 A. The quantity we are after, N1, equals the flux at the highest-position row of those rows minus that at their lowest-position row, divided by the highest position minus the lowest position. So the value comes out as -0.10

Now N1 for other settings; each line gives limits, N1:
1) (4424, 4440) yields 0.14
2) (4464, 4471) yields 0.49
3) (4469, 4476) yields 0.86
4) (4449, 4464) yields -0.01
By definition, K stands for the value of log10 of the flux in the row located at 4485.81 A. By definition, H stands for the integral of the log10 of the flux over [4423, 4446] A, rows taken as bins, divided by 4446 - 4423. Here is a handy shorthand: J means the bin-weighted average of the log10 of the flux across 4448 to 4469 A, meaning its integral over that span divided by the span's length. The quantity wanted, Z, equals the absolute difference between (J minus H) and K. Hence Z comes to 1.25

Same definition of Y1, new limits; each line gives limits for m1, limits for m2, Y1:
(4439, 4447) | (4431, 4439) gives 24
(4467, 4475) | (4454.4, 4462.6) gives 11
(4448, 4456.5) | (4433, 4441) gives 23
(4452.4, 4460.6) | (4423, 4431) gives 24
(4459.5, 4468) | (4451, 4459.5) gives 8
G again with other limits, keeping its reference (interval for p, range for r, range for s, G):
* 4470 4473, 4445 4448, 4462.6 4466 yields -0.8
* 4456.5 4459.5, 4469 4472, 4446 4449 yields -1.1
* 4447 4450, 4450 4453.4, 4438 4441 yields 0.6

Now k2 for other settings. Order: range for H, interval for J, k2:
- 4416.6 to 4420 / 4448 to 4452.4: 30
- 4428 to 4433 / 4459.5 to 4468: 26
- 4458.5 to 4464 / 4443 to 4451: 33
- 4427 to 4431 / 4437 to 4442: 25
